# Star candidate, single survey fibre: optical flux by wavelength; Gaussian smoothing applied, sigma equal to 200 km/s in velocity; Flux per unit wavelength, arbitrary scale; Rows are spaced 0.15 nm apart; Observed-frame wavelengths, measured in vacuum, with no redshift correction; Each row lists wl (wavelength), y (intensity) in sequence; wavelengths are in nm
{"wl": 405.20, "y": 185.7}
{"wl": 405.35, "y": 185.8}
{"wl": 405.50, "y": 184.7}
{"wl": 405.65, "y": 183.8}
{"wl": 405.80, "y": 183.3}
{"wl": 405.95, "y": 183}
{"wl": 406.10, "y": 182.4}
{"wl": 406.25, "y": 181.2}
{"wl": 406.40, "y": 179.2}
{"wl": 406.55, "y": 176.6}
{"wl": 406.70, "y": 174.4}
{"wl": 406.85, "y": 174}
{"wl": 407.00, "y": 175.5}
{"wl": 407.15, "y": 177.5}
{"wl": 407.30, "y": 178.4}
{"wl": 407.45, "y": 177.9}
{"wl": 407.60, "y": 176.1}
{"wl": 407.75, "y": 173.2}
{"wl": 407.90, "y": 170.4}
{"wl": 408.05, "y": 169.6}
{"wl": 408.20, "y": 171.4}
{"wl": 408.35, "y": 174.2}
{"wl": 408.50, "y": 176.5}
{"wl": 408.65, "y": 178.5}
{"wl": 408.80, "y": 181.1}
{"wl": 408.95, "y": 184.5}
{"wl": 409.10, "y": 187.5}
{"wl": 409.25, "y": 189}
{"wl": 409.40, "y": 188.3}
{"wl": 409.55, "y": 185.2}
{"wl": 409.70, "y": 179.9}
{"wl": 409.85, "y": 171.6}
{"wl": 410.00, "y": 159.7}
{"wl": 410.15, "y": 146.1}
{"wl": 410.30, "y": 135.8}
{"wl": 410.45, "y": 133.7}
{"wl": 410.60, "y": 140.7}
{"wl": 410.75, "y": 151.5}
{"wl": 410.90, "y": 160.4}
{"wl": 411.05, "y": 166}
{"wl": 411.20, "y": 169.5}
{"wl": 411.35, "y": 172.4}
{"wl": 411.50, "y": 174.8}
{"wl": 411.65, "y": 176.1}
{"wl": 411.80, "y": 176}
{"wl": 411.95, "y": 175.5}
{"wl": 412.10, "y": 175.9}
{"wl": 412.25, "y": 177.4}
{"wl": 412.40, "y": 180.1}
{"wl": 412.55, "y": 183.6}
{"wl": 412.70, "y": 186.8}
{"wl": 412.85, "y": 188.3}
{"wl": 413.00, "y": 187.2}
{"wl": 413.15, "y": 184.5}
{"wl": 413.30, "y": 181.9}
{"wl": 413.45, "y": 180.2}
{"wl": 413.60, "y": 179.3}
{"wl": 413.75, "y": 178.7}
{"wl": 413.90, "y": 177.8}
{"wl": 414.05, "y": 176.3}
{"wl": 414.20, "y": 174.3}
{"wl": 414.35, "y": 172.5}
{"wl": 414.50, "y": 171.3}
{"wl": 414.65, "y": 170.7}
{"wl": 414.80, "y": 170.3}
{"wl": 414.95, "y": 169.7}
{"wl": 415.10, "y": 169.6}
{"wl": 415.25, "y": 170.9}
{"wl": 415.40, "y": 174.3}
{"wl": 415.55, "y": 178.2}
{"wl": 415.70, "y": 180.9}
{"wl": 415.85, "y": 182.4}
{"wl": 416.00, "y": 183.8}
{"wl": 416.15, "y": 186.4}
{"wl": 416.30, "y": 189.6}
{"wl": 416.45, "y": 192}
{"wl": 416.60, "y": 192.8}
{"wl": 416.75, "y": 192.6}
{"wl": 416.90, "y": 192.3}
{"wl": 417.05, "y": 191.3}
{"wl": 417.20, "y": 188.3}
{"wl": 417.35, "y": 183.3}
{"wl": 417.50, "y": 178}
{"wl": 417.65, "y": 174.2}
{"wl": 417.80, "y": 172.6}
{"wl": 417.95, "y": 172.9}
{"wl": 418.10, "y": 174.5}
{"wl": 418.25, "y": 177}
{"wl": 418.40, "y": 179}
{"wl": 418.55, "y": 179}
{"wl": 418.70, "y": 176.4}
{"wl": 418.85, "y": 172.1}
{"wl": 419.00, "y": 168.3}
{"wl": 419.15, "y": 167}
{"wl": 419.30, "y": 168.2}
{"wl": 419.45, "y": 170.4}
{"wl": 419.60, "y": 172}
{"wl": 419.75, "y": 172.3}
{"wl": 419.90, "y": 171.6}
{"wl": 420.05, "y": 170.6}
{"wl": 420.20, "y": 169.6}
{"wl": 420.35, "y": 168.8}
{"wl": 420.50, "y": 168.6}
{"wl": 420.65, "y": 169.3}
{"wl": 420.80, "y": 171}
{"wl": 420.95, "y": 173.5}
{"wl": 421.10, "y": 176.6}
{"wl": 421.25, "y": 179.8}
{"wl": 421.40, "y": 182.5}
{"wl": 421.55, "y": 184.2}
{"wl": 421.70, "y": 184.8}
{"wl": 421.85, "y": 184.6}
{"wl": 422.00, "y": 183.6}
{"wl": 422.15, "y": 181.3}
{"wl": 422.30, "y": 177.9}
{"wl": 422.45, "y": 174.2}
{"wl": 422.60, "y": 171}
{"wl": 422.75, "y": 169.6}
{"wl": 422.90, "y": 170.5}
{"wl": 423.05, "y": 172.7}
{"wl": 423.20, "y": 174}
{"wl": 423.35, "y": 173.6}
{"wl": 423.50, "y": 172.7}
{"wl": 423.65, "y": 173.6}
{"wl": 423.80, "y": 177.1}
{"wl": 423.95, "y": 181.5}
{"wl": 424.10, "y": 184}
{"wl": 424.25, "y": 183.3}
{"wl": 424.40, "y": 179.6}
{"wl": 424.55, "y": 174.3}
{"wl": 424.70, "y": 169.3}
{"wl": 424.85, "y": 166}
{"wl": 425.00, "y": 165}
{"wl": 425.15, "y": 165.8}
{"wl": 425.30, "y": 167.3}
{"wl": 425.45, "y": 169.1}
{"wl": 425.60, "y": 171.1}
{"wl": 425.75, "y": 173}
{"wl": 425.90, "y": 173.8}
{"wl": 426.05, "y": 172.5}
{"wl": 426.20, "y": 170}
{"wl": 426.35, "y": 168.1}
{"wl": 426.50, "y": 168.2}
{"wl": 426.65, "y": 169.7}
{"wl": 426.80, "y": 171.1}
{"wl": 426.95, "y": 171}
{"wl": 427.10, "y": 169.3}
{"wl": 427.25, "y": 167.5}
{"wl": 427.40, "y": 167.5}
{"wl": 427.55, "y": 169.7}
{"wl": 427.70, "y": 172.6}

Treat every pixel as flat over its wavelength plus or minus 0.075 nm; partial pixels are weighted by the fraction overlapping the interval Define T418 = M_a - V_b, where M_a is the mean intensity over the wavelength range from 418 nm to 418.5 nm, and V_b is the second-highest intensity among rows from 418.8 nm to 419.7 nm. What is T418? 5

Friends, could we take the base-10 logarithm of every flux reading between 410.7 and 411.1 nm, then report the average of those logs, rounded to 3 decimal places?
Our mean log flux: 2.202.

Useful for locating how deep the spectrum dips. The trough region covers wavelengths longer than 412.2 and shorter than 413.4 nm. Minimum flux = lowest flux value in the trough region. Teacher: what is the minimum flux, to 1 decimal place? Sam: 177.4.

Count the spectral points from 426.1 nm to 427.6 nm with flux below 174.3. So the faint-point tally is 10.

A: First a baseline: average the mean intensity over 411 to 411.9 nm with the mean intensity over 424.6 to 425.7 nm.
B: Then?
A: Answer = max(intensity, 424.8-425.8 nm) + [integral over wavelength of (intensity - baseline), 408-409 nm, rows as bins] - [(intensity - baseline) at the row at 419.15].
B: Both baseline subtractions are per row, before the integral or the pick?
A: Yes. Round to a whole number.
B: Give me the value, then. 183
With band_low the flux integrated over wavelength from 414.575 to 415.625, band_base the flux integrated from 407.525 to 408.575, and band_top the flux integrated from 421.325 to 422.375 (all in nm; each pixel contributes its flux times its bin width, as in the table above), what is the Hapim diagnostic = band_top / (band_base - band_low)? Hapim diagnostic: 166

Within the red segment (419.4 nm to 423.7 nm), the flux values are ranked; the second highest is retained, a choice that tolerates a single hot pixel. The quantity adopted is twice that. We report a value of 369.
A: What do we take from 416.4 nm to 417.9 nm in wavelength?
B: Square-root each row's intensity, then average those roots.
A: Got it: 13.6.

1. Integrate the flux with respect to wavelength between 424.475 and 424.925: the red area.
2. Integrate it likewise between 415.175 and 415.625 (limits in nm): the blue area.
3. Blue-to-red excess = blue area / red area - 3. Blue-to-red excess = -1.97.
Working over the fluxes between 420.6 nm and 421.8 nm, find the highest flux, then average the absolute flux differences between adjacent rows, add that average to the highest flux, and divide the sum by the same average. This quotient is 84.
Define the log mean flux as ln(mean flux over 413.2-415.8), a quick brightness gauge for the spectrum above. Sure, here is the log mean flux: 5.17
